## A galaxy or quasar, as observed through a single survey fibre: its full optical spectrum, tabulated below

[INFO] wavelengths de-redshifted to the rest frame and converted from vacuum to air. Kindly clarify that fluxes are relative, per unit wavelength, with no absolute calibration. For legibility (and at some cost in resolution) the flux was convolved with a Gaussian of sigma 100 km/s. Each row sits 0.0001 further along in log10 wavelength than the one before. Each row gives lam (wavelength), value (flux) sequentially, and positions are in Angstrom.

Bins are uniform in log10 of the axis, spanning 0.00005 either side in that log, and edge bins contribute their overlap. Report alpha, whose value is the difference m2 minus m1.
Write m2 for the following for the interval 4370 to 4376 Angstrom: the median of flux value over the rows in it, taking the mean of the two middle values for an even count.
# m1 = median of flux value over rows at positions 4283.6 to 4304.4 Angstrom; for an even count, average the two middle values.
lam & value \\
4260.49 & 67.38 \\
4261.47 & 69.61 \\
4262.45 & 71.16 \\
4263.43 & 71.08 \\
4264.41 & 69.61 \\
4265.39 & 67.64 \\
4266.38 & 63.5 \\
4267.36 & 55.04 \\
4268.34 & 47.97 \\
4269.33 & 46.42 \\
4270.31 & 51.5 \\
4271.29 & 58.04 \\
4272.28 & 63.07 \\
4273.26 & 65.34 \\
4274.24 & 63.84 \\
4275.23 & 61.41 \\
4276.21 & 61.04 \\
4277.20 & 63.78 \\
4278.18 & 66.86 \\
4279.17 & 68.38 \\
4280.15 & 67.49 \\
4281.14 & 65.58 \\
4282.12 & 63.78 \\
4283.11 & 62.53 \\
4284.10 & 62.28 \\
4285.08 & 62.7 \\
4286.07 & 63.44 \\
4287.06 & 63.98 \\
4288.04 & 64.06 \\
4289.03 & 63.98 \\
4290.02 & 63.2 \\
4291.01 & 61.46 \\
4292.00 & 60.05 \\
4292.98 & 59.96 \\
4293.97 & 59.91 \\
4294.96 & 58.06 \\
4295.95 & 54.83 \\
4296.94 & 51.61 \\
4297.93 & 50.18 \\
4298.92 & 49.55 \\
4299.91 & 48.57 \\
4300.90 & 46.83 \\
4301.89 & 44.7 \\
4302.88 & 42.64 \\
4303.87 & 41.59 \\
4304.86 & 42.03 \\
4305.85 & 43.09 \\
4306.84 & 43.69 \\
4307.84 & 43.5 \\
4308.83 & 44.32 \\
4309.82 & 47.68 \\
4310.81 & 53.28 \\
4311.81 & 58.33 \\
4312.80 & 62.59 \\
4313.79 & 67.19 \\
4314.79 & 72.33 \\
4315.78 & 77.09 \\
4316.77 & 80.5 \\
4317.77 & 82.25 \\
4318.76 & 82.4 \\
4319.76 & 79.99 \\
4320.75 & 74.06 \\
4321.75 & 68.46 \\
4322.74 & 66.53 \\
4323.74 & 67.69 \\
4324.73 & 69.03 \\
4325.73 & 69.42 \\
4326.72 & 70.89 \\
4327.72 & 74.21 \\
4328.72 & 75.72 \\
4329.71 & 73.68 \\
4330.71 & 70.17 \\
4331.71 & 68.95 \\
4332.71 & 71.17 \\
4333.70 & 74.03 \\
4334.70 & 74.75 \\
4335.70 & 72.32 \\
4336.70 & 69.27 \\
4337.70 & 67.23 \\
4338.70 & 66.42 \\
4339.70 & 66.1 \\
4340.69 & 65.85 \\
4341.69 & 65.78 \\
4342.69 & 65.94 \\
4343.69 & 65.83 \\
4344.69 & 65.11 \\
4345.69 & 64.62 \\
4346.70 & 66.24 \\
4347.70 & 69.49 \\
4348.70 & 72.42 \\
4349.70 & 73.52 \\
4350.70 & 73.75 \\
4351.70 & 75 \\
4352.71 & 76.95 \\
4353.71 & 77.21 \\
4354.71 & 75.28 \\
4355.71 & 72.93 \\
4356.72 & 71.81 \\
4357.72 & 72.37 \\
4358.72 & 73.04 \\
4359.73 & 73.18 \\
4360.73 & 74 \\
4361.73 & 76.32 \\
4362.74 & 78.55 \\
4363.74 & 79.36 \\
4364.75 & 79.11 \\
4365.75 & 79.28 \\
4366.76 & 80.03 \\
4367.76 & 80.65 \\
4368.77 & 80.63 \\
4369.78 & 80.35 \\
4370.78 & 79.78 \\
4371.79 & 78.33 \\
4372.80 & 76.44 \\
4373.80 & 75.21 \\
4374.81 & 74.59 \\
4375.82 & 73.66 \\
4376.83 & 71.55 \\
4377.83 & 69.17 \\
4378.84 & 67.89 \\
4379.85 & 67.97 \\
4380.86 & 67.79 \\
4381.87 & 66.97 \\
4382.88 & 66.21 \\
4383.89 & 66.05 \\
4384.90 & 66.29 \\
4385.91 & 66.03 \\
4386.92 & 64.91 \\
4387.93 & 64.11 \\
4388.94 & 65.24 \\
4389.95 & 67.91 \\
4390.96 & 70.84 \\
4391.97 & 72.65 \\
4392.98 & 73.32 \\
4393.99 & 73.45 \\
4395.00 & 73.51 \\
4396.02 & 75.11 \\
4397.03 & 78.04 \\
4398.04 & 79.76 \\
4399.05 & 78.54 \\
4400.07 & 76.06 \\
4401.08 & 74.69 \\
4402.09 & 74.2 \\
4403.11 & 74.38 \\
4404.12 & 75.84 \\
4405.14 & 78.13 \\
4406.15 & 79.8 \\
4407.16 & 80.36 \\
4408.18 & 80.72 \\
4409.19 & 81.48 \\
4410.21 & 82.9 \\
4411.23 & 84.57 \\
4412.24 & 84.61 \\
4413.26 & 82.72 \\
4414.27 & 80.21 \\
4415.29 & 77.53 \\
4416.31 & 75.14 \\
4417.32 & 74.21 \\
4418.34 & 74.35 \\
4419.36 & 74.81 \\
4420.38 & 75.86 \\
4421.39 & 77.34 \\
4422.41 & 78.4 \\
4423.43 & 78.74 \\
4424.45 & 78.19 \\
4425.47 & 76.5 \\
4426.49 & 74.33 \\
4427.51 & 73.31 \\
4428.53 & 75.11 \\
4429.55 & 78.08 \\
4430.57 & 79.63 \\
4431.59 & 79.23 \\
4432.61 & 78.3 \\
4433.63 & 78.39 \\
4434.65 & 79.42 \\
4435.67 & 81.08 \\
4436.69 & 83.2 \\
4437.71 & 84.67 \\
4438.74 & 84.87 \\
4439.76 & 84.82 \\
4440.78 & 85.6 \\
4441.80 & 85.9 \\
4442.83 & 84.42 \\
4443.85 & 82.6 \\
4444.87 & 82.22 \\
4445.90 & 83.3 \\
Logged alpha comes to 16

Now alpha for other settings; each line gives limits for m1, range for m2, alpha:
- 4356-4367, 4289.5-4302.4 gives -21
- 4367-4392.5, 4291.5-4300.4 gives -14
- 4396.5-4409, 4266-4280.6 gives -15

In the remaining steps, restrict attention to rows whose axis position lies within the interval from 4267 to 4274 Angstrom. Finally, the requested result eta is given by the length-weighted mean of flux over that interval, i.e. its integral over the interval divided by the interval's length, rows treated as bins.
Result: 56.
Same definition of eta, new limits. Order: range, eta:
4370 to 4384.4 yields 72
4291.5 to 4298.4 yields 56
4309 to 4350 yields 69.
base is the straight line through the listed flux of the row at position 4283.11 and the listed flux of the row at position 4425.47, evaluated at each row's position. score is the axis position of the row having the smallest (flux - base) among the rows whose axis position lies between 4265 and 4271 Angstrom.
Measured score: 4269.33 Angstrom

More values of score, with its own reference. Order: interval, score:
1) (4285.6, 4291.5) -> 4291.01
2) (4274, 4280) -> 4276.21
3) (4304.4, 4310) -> 4304.86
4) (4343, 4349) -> 4345.69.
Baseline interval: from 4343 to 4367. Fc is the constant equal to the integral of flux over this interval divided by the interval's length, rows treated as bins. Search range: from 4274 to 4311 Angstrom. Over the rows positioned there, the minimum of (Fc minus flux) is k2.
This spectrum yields 5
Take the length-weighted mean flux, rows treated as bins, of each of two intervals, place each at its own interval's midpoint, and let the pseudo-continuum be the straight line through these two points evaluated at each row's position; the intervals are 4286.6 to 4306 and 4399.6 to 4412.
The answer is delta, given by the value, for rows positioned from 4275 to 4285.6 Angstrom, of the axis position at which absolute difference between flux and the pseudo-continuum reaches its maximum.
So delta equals 4279.17 Angstrom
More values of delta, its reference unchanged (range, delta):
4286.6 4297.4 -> 4287.06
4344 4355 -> 4353.71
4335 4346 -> 4335.70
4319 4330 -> 4319.76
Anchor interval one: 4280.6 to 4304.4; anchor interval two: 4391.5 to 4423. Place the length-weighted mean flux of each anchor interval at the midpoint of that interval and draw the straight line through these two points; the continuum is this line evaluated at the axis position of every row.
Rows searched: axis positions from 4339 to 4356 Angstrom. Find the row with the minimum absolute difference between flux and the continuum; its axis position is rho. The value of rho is 4342.69 Angstrom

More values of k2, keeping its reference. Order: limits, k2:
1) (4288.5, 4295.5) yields 9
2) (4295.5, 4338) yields -9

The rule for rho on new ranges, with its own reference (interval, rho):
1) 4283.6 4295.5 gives 4294.96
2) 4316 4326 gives 4322.74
